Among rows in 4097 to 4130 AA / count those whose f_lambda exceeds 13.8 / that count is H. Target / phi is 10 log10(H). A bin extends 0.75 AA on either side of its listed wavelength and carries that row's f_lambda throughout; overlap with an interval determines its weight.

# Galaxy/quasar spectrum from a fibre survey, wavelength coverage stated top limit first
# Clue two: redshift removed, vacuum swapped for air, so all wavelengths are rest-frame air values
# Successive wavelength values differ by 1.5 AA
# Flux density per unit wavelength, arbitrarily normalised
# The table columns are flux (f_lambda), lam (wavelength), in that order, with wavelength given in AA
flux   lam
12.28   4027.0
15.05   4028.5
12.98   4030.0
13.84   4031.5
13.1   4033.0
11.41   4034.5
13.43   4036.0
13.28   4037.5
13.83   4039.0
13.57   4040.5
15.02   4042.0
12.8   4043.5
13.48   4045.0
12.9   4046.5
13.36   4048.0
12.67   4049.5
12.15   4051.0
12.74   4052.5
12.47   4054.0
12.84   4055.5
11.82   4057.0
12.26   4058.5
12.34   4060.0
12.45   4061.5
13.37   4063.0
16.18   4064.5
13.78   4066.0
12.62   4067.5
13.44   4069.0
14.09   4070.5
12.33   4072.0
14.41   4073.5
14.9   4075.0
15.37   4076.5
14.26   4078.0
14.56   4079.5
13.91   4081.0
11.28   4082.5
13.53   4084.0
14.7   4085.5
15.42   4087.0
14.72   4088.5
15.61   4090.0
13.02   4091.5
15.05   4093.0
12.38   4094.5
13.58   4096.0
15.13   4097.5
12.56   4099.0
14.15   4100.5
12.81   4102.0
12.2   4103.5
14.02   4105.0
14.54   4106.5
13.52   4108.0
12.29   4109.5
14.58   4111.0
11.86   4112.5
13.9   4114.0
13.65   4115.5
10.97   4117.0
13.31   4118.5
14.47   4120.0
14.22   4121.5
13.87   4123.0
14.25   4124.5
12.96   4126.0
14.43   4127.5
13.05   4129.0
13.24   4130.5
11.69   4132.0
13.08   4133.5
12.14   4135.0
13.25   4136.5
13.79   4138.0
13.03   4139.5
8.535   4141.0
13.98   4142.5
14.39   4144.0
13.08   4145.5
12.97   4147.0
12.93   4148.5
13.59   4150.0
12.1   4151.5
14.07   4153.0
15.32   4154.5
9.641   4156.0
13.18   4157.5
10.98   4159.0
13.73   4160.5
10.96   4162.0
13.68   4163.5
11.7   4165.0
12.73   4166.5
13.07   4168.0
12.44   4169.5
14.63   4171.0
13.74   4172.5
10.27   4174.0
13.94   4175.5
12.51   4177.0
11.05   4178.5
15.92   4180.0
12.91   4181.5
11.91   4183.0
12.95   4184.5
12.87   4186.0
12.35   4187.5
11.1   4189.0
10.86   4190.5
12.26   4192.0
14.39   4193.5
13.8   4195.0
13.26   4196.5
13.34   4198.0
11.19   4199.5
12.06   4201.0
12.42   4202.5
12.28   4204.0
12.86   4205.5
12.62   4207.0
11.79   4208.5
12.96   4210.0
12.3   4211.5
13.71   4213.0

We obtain 10.4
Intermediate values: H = 11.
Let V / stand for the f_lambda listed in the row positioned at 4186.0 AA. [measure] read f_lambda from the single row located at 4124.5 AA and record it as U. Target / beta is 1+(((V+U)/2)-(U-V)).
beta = 13.2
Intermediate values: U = 14.25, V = 12.87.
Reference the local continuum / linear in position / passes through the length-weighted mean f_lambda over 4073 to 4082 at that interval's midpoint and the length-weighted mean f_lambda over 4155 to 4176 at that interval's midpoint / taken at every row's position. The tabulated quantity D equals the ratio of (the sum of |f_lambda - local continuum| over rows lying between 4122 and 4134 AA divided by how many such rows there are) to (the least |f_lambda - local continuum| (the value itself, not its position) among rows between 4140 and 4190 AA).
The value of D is 17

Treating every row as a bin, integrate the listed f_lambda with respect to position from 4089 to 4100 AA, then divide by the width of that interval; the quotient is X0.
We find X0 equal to 13.9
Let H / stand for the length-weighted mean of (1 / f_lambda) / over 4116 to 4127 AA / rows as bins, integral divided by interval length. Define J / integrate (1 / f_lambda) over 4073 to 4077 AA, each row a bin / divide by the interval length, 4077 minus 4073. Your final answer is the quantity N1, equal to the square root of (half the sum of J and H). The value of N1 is 0.266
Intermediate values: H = 0.0749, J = 0.0672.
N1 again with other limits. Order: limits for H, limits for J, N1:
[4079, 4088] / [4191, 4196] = 0.272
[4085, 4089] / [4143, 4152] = 0.267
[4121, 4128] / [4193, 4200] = 0.272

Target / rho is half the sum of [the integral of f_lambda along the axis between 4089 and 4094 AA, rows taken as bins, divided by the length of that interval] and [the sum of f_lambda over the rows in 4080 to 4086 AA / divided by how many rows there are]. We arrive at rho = 13.9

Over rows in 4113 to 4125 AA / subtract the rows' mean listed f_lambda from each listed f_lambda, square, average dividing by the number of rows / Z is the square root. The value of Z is 1.0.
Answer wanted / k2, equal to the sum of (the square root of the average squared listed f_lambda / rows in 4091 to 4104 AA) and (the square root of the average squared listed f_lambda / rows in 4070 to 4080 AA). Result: 27.8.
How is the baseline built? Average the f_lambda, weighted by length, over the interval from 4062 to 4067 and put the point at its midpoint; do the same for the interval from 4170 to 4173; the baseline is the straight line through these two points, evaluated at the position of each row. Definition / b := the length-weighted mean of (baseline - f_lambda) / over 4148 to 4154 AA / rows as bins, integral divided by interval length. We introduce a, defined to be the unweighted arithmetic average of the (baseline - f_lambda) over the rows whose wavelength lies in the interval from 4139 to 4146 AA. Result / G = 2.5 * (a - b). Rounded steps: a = 1.52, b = 0.8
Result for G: 1.7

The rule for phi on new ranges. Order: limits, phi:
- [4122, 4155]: 8.5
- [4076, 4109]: 11.1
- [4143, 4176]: 7.0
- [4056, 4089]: 10.4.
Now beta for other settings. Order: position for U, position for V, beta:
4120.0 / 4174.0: 9.2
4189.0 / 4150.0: 15.8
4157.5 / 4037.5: 14.3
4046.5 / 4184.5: 14.0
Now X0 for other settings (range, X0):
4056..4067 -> 13.2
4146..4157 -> 13.0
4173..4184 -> 12.7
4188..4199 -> 12.7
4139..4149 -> 12.7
